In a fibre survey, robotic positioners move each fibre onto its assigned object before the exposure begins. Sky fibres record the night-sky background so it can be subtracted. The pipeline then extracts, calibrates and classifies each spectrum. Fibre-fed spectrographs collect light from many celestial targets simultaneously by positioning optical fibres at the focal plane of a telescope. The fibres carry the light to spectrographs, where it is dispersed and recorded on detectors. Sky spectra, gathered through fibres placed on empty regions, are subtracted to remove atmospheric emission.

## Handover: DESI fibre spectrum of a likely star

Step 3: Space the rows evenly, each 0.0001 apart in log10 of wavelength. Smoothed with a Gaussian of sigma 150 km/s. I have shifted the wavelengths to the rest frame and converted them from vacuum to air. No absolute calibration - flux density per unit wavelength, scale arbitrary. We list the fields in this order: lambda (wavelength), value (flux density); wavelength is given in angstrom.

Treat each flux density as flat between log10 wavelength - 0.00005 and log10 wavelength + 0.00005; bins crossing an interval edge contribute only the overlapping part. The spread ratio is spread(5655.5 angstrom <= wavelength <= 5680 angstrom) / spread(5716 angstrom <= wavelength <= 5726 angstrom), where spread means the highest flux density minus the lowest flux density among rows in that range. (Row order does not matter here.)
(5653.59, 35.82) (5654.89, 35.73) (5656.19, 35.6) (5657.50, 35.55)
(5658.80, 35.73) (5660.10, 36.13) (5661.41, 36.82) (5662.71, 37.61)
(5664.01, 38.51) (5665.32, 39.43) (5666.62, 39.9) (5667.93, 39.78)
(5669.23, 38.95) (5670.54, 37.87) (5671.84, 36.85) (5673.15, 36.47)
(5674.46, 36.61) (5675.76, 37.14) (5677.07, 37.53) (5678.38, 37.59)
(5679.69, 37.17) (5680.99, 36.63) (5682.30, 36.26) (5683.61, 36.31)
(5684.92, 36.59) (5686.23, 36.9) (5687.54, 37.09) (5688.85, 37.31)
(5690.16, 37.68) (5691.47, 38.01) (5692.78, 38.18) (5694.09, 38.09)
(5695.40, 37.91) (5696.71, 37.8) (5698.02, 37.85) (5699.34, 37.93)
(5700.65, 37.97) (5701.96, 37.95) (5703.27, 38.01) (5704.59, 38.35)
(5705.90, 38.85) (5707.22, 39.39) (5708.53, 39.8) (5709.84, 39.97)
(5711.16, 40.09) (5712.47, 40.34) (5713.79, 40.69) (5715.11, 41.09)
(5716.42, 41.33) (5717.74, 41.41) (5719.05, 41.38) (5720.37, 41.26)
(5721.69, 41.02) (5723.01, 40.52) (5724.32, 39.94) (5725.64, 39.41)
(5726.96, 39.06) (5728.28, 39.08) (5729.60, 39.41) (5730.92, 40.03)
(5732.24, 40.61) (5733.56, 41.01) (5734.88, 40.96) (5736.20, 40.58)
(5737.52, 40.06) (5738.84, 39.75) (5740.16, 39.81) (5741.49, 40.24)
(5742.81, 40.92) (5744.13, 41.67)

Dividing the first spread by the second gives 2.2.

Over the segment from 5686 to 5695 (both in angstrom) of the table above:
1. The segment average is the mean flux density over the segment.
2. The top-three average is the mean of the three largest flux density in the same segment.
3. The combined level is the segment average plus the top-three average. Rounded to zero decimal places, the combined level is 76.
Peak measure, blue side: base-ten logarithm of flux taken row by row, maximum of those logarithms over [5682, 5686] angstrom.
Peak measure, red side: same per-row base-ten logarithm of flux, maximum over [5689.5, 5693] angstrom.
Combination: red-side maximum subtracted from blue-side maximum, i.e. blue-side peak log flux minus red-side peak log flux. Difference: -0.018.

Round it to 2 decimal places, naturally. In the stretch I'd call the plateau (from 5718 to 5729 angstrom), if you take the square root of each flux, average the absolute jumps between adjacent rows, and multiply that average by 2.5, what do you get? 0.07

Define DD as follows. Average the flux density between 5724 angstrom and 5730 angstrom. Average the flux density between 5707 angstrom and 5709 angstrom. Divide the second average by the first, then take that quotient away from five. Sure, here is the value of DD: 3.99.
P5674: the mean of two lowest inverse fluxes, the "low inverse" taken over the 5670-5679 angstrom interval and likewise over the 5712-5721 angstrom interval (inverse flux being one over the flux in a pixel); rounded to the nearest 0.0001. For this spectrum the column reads 0.0253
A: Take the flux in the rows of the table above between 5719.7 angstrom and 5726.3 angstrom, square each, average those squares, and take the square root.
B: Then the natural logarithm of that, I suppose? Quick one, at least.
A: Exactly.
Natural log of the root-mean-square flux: 3.70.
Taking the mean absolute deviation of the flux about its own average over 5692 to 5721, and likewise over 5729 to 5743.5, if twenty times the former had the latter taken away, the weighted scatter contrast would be 25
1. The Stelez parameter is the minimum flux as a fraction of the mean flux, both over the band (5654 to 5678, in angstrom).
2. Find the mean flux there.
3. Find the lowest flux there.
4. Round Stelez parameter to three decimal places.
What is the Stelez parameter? 0.952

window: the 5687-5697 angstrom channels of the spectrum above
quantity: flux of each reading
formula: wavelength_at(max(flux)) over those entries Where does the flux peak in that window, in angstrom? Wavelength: 5692.78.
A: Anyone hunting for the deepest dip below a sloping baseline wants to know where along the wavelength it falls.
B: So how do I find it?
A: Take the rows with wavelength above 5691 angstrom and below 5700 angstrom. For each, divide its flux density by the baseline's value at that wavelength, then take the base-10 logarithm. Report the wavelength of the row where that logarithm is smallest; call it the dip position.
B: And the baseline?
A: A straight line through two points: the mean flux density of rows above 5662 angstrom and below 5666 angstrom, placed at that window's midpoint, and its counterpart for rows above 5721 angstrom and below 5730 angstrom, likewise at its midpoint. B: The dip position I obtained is 5696.71 angstrom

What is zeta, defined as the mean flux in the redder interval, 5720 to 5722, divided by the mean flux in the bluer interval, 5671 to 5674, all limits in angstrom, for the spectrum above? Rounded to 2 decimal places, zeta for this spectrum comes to 1.12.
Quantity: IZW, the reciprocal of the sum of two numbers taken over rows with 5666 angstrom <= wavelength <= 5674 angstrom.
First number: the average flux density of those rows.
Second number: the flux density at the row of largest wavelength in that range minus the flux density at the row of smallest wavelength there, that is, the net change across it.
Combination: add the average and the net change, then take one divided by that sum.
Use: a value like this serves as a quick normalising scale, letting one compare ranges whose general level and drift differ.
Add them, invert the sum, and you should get 0.0287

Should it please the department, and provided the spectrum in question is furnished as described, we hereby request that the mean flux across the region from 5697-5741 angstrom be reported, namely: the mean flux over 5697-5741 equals 39.8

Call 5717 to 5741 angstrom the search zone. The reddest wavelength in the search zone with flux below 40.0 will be 5740.16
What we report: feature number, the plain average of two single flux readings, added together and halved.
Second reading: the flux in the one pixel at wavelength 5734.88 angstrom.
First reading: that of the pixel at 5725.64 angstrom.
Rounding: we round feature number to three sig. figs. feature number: 40.2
